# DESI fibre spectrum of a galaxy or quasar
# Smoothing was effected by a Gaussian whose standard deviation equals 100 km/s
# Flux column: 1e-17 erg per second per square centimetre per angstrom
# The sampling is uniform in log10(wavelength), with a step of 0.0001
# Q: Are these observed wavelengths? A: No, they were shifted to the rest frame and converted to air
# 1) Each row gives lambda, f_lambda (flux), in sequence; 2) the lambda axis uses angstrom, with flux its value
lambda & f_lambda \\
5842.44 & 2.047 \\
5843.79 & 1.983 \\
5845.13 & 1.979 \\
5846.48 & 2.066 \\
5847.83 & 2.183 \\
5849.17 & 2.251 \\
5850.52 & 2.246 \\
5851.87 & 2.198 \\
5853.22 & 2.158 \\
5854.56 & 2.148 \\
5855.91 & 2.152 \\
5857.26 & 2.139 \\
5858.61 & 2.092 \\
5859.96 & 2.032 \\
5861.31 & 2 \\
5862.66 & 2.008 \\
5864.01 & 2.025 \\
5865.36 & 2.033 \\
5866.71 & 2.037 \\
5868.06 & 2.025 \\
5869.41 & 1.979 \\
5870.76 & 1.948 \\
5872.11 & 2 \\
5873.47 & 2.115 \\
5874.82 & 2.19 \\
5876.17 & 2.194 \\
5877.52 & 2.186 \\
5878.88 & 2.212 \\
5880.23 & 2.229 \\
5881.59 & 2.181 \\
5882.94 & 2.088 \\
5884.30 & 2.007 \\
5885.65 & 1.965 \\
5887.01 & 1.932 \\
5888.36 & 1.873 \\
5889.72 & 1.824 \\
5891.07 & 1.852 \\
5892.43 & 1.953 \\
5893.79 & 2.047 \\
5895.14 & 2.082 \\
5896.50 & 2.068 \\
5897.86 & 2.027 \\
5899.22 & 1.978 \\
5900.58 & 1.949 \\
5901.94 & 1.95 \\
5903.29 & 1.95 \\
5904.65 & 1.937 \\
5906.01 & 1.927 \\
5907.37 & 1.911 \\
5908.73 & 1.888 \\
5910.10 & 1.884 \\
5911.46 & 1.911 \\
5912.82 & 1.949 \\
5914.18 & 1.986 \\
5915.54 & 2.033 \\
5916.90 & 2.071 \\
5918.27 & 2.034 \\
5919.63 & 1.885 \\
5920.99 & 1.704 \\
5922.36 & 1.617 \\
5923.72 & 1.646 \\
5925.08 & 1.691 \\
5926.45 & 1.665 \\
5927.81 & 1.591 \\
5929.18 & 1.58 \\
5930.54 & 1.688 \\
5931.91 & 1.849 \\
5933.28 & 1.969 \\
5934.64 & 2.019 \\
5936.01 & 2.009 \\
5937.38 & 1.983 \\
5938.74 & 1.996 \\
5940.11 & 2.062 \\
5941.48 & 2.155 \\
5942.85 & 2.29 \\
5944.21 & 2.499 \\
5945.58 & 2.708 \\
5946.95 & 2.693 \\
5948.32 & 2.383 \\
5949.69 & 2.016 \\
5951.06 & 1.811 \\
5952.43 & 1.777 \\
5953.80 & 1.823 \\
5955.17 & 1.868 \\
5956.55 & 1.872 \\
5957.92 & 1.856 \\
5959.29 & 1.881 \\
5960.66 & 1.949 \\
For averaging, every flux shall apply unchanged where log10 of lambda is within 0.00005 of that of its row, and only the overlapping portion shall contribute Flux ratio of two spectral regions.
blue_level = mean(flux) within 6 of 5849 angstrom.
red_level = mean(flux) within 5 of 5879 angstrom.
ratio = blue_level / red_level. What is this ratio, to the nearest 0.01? 0.98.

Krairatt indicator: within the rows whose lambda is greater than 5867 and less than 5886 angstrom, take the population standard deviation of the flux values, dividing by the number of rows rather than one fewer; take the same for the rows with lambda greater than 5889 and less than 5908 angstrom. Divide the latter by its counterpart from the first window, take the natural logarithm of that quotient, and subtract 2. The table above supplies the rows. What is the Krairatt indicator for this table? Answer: -2.3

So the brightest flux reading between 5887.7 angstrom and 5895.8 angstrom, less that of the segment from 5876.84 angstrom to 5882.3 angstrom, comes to -0.15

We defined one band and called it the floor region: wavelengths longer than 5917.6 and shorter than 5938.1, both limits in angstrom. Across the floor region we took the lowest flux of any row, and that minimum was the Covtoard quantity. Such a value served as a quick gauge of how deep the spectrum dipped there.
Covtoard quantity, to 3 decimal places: 1.580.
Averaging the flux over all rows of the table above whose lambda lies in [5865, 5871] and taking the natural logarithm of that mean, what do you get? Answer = 0.70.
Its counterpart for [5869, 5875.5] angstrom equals 0.72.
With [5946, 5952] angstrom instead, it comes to 0.80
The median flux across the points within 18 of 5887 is 2.00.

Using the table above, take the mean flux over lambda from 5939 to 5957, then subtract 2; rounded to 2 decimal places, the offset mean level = 0.15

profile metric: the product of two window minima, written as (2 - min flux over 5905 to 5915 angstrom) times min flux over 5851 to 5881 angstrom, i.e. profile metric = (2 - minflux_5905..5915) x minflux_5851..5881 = 0.23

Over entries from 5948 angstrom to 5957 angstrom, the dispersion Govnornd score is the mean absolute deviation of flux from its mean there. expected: 0.15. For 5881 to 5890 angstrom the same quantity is 0.09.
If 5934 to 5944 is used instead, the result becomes 0.09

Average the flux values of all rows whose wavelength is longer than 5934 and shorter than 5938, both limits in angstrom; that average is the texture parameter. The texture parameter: 2.00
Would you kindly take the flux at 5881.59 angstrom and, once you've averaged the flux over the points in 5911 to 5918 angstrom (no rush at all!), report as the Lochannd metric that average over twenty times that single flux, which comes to 0.046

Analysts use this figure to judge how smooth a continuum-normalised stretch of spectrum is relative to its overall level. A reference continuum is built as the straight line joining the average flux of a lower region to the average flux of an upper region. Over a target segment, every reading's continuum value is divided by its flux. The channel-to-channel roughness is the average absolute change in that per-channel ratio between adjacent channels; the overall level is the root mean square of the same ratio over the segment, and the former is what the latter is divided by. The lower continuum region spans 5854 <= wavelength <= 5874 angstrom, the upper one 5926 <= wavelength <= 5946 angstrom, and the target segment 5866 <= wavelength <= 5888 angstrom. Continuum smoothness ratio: 46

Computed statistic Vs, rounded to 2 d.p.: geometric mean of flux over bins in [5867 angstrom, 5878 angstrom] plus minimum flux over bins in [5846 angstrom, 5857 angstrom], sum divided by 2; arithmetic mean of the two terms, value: 2.07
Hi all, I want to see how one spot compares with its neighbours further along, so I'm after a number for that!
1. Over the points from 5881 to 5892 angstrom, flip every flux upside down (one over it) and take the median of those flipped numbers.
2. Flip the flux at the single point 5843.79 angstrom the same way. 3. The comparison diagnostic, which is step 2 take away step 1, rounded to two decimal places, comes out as -0.01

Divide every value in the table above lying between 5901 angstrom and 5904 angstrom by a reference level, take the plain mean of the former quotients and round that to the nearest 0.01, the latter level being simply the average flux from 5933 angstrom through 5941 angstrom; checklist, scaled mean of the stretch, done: 0.97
